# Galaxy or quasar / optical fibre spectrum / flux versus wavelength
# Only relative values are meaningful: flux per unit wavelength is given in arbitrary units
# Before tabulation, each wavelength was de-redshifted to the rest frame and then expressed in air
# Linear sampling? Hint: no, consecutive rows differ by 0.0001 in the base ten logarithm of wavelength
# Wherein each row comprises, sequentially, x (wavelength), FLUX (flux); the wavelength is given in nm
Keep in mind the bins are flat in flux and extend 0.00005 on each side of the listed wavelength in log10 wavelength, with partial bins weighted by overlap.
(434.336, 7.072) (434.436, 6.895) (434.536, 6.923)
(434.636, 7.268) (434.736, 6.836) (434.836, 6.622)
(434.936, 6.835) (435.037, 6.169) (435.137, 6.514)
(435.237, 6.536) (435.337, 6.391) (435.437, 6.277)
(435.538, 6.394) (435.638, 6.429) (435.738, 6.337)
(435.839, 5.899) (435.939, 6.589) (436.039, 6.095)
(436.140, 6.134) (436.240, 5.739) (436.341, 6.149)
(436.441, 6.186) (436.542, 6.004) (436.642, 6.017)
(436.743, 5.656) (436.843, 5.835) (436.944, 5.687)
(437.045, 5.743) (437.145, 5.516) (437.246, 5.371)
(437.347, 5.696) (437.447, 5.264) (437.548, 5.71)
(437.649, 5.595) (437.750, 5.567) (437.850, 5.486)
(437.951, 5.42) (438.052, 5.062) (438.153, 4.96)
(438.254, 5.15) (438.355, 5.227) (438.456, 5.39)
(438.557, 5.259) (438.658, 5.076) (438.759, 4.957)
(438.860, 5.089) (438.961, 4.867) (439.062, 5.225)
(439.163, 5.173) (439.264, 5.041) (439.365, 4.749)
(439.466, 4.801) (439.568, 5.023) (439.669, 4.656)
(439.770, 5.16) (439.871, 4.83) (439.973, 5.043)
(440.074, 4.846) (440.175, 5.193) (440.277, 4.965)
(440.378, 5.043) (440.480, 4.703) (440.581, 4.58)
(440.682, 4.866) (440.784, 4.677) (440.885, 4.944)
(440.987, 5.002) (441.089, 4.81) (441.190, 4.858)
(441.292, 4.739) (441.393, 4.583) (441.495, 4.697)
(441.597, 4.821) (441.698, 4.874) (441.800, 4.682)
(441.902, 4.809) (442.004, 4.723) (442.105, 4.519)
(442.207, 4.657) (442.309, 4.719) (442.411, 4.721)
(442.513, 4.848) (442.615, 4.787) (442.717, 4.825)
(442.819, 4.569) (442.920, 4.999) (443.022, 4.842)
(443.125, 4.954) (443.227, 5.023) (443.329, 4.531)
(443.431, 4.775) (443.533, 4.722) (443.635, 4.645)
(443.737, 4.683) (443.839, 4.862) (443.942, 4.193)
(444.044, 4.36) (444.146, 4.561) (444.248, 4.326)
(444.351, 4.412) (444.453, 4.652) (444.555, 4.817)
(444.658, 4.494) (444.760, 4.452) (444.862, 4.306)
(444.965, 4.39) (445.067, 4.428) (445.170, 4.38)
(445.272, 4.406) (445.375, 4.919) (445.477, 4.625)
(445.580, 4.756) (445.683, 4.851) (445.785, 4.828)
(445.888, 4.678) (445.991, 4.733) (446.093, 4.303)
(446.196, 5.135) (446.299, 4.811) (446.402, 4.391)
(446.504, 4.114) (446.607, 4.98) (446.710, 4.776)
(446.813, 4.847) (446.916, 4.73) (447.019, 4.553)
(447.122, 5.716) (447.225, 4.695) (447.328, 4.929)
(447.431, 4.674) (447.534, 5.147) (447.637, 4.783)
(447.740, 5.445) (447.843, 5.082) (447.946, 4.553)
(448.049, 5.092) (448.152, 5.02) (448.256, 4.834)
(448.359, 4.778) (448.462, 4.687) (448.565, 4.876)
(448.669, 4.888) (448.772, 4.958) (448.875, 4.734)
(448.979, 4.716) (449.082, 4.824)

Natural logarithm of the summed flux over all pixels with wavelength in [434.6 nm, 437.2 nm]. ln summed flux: 5.09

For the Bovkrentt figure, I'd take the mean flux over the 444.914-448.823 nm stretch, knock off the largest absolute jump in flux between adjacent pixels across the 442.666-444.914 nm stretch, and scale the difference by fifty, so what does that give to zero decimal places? 206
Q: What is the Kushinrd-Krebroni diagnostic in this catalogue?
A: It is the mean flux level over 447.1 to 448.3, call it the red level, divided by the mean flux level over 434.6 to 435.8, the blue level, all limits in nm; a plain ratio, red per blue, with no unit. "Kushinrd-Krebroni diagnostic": 0.76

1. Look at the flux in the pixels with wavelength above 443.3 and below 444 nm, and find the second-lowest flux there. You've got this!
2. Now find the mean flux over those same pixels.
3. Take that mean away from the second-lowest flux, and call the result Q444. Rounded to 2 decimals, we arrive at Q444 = -0.10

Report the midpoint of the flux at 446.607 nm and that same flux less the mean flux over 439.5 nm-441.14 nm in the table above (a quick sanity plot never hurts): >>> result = 2.53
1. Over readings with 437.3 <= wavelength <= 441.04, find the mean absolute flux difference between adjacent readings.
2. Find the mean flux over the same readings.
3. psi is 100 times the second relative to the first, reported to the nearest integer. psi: 2449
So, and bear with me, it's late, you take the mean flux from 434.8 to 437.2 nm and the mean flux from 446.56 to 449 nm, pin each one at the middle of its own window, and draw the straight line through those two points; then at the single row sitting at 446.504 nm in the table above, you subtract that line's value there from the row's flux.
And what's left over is -0.92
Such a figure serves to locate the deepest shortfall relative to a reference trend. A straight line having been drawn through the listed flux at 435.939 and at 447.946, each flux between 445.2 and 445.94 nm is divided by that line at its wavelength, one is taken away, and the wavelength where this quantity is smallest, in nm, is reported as 445.272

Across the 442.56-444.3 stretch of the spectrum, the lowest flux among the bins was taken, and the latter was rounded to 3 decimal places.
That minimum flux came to 4.193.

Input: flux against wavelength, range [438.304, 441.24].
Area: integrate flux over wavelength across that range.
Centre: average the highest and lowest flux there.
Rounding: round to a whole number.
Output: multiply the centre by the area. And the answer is 73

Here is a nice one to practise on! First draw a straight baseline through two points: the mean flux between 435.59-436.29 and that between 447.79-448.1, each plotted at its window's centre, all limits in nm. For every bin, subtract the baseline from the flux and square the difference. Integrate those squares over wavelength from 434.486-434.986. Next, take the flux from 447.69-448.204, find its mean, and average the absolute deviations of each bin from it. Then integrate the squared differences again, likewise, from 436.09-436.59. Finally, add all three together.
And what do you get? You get 0.42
